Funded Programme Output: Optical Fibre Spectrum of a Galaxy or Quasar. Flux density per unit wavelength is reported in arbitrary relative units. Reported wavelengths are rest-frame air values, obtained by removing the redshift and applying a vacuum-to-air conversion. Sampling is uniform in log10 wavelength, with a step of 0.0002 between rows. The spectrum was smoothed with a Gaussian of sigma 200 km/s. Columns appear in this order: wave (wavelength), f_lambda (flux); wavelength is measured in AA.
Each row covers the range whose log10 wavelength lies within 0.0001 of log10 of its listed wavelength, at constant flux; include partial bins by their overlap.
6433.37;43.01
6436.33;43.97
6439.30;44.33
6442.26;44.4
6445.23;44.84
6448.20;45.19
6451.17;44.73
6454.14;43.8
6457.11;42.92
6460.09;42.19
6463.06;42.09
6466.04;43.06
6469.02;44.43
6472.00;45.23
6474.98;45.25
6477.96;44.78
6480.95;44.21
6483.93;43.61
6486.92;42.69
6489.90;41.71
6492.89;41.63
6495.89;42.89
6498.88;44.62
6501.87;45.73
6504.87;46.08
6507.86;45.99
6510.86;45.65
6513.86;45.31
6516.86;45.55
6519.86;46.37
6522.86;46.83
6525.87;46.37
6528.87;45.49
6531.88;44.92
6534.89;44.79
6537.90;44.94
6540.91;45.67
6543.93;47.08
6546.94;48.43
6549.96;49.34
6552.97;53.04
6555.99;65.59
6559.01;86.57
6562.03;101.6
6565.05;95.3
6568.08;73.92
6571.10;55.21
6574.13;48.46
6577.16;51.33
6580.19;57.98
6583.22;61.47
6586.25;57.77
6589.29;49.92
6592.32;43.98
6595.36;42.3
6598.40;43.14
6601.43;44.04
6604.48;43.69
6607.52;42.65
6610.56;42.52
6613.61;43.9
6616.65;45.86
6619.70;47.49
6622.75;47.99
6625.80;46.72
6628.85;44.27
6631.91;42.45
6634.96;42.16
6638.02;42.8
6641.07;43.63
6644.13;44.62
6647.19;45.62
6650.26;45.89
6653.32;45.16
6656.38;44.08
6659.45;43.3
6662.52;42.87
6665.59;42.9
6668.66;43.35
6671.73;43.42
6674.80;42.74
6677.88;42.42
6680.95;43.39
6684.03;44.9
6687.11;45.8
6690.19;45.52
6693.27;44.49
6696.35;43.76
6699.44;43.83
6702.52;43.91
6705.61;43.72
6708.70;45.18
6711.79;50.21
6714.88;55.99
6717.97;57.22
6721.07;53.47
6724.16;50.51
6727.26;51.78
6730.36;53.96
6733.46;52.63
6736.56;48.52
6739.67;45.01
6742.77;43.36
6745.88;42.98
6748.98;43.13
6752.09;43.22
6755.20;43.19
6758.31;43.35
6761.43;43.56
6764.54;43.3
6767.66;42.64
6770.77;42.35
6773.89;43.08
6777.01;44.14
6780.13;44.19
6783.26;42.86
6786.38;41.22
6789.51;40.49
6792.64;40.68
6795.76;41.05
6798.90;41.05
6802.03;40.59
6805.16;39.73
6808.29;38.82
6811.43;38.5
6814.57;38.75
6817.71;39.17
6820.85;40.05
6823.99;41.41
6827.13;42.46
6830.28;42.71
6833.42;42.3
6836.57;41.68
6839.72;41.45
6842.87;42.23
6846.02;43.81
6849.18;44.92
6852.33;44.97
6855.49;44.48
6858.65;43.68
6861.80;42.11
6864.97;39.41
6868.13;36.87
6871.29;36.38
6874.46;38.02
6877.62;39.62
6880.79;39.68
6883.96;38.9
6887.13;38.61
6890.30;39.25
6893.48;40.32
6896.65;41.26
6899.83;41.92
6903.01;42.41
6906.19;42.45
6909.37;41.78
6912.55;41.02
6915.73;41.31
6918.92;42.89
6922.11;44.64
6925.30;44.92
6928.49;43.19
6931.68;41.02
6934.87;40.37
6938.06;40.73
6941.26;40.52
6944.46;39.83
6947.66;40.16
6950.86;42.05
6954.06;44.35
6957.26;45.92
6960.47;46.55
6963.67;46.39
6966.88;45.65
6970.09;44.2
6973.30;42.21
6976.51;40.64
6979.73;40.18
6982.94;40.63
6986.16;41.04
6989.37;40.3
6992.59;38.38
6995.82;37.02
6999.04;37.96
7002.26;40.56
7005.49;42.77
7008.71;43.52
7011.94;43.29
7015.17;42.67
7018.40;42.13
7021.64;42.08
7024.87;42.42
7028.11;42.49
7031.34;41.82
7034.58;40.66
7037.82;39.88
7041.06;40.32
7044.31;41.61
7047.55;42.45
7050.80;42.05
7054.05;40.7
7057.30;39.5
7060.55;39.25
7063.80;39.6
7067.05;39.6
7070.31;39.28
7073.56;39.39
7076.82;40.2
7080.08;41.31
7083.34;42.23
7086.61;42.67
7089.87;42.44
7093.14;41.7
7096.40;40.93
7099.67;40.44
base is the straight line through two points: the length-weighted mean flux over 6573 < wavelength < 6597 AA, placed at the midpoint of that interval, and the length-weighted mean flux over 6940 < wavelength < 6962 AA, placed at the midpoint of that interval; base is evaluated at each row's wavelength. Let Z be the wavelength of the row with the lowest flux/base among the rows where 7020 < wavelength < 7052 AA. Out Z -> 7037.82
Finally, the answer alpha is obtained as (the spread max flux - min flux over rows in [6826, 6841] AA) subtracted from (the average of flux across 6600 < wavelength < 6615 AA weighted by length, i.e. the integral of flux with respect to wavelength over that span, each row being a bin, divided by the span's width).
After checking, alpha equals 42.1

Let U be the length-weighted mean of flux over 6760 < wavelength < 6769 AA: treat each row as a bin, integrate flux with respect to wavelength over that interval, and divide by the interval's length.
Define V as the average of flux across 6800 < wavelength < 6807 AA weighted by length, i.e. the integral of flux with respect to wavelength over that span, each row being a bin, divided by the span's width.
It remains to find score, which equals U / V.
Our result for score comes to 1.07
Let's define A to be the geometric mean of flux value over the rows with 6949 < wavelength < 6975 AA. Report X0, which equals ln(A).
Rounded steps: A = 45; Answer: 3.80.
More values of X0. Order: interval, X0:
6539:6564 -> 4.09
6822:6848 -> 3.74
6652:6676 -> 3.77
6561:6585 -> 4.19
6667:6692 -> 3.78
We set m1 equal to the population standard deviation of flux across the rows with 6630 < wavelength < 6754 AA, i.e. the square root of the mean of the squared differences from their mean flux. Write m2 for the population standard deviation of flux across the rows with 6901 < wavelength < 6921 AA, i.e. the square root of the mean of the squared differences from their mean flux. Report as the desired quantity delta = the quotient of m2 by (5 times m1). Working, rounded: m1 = 4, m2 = 0.7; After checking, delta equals 0.03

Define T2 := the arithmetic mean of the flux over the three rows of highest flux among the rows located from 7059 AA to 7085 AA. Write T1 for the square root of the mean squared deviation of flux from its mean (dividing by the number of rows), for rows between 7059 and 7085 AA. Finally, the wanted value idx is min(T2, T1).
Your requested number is 1.0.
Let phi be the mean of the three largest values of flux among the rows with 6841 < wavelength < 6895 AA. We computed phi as 44.8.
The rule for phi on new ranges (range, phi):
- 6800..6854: 44.6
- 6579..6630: 59.1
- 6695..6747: 55.7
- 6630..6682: 45.6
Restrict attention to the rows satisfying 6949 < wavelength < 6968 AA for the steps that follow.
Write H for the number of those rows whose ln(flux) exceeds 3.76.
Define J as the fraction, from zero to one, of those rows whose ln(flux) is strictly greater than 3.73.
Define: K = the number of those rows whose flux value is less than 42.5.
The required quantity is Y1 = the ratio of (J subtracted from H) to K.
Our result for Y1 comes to 4.0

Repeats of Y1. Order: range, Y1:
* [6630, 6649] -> 1.0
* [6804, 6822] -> 0.0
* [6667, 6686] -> 3.0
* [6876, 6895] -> 0.0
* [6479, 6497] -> 0.6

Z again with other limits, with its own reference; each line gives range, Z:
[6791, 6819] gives 6811.43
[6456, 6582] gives 6463.06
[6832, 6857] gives 6839.72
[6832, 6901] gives 6871.29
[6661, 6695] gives 6677.88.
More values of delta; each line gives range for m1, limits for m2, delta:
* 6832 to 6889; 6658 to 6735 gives 0.35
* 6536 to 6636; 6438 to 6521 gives 0.02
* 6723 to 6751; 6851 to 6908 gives 0.12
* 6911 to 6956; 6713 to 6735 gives 0.26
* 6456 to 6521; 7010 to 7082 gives 0.17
